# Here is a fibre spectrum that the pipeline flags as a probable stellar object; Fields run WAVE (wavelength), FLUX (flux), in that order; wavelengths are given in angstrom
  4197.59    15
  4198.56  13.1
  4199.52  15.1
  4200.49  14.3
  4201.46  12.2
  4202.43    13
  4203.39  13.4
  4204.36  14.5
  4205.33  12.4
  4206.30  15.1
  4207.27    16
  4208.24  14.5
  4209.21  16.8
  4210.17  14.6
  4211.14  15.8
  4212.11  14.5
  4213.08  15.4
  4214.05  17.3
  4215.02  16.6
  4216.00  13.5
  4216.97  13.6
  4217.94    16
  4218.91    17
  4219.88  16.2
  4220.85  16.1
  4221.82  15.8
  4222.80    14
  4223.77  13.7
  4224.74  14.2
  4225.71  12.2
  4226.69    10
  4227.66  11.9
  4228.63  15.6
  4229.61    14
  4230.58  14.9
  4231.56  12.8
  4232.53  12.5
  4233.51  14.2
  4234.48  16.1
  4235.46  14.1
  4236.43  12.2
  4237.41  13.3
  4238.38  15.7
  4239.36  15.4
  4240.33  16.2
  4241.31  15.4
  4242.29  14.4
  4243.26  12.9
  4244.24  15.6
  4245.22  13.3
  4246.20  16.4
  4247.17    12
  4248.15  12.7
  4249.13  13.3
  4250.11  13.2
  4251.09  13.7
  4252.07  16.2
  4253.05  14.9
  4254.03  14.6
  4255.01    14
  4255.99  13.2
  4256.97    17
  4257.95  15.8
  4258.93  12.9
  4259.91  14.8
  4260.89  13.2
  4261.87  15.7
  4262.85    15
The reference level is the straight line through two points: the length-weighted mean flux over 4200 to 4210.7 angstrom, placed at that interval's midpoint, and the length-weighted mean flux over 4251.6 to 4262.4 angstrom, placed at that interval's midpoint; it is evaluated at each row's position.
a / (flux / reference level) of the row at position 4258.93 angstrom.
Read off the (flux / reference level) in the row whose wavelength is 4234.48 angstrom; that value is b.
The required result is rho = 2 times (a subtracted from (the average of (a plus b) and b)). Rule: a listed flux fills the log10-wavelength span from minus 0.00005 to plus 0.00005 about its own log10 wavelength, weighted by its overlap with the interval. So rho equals 1.34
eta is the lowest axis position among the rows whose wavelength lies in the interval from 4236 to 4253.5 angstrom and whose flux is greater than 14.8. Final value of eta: 4238.38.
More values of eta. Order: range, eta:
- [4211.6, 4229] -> 4213.08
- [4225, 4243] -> 4228.63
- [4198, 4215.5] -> 4199.52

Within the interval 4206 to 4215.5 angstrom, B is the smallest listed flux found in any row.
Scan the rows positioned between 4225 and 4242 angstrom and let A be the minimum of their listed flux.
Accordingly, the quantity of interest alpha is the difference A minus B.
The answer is -4.50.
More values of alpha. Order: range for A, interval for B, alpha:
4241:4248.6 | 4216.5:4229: 2.00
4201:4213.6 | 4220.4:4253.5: 2.20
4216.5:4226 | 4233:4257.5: 0.20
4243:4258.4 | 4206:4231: 2.00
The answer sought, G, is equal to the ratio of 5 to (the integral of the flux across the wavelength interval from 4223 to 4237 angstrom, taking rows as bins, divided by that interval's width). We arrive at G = 0.371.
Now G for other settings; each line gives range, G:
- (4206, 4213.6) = 0.325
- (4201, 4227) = 0.342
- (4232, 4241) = 0.346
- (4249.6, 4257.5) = 0.343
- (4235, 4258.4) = 0.347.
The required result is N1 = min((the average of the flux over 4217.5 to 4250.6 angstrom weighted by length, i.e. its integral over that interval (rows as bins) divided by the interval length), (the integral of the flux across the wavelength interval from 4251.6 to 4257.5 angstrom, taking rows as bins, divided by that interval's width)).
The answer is 14.2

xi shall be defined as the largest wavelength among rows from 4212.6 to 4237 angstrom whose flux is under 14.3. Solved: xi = 4236.43 angstrom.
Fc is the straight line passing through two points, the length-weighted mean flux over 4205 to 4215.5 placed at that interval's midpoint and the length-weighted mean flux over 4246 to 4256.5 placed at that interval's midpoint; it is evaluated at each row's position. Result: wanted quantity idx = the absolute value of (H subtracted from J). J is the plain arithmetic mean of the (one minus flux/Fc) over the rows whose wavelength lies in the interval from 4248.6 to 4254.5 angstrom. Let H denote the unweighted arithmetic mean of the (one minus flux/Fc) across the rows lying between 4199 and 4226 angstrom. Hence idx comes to 0.062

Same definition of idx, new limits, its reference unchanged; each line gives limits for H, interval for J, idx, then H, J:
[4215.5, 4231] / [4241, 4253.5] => 0.048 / 0.044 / 0.00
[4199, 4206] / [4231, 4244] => 0.122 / 0.136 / 0.01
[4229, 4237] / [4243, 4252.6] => 0.041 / 0.052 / 0.01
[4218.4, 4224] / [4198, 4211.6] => 0.110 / -0.029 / 0.08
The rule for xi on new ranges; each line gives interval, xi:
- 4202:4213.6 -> 4205.33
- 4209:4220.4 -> 4216.97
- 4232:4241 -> 4237.41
